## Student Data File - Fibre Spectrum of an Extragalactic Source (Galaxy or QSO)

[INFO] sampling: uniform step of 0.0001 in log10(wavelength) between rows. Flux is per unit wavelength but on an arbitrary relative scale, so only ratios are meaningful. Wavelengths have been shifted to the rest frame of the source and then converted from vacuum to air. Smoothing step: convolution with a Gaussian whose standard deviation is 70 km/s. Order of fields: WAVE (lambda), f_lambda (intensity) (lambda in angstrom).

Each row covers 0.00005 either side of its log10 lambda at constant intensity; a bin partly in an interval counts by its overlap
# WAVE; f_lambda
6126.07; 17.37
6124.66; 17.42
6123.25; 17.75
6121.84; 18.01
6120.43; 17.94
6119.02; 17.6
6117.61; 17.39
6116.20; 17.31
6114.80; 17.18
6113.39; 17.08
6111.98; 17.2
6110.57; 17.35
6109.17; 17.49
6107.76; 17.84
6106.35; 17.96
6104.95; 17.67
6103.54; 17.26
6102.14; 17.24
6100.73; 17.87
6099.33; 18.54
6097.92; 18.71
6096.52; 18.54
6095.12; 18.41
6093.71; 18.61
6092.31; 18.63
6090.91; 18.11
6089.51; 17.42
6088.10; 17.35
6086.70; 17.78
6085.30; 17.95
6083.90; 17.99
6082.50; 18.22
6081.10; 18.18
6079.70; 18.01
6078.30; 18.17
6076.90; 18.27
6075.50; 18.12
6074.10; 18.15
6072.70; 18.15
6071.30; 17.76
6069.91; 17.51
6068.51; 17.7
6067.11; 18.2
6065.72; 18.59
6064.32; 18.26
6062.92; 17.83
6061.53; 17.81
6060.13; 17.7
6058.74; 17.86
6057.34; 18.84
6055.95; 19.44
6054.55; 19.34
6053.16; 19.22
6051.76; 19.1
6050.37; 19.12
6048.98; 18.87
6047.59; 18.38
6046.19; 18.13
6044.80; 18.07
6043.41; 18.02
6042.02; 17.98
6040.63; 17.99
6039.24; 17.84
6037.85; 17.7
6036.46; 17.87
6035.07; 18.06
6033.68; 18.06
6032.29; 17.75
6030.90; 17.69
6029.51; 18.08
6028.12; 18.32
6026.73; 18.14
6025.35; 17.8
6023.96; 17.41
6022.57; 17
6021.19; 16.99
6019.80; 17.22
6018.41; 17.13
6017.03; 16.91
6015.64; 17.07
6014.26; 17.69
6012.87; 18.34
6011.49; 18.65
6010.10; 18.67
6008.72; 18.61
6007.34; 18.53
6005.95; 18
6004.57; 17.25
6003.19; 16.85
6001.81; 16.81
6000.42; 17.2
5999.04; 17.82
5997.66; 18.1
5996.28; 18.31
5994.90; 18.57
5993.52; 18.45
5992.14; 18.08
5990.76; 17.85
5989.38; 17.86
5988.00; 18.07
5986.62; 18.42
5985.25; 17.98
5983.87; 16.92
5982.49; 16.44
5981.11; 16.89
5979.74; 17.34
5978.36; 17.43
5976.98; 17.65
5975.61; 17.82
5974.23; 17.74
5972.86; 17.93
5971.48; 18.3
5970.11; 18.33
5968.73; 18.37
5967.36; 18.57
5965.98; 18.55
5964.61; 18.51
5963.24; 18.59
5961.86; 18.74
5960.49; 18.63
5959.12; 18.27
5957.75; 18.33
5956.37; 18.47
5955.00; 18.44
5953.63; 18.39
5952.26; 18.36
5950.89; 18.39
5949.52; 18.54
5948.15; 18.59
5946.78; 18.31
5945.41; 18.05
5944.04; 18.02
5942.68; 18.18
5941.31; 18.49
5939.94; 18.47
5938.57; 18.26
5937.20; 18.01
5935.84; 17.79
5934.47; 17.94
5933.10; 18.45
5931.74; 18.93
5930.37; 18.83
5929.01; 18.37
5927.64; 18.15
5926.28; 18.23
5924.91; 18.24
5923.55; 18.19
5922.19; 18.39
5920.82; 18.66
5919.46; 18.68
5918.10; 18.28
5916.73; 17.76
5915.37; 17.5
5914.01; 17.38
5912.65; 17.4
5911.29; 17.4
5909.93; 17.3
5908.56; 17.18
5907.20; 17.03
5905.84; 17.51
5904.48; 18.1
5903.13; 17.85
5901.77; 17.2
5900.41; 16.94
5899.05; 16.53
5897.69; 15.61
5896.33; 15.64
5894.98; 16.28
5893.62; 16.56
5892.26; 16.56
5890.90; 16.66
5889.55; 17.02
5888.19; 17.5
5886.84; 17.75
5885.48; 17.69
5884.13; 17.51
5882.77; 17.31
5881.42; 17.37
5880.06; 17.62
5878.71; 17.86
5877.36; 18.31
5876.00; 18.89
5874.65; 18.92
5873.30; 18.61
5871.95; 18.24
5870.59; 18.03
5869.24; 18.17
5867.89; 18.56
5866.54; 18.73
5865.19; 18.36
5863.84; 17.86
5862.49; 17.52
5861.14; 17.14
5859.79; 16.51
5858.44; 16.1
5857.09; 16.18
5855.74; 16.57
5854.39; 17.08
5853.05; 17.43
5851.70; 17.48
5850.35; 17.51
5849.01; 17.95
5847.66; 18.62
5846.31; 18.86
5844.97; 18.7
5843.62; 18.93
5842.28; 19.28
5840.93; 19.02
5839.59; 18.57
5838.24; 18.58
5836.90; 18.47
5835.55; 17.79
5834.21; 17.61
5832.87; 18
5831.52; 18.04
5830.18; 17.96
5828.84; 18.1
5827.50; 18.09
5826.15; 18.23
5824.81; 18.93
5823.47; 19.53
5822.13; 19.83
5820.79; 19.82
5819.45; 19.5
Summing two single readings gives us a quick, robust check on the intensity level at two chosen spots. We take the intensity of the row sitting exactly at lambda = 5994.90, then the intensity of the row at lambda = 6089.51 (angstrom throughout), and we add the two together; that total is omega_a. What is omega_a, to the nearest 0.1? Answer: 36.0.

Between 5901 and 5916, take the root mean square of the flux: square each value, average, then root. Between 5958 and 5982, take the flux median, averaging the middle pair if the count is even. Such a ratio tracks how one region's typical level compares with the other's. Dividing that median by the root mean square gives 1.05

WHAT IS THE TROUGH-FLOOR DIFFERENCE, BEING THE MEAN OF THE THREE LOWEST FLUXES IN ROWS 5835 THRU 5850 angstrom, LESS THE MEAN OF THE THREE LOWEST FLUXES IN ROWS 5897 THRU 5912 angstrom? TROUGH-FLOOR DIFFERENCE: 1.7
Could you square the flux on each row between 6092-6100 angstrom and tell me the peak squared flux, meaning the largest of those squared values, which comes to 350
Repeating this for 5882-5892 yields 315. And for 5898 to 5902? 296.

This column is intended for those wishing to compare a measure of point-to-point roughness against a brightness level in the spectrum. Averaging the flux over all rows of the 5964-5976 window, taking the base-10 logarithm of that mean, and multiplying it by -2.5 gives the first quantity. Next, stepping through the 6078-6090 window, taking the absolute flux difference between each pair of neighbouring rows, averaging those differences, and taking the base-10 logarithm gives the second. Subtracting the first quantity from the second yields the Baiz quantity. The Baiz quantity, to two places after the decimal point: 2.37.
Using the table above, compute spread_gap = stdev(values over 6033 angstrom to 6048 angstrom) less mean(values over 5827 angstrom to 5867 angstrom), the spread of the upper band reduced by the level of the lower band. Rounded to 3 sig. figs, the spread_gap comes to -17.7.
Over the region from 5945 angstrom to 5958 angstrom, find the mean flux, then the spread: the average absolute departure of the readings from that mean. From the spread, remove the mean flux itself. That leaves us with -18.3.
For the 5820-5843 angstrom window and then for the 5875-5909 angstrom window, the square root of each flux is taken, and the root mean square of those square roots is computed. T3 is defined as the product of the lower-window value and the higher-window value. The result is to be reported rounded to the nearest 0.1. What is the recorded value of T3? 17.9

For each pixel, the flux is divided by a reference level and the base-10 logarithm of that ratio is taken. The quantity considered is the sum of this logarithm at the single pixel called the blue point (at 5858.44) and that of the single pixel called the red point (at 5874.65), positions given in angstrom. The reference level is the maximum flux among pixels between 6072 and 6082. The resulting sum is -0.040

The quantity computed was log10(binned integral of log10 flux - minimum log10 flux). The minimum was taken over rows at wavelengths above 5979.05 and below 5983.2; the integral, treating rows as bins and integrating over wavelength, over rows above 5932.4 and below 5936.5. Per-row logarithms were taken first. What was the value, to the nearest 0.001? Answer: 0.595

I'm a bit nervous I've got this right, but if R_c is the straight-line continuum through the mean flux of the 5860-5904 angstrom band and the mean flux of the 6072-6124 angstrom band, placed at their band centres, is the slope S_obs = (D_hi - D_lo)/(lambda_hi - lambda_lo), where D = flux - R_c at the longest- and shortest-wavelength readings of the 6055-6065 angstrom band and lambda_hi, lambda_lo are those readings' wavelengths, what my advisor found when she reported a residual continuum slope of -0.14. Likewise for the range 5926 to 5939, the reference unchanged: 0.00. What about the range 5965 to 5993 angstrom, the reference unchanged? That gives -0.02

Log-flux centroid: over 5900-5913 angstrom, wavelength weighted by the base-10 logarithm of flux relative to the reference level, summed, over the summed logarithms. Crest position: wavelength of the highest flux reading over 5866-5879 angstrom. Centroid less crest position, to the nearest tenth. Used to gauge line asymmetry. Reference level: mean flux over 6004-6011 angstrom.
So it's 31.9 angstrom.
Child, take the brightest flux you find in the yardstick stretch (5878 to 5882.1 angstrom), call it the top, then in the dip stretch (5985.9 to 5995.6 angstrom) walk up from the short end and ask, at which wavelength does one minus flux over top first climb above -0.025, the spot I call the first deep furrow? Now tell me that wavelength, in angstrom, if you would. 5988.00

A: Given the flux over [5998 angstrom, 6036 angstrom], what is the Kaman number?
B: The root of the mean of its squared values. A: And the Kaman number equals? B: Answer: 17.72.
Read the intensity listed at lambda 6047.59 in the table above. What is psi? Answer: 18.38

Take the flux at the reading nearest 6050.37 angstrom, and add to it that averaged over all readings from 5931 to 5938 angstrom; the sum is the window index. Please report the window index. 37.3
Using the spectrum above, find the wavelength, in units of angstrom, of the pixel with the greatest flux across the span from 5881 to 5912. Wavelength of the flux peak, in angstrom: 5904.48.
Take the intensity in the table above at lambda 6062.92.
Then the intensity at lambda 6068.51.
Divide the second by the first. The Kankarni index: 0.99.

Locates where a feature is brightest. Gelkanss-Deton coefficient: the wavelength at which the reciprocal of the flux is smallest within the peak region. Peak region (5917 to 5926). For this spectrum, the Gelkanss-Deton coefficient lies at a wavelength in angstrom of 5919.46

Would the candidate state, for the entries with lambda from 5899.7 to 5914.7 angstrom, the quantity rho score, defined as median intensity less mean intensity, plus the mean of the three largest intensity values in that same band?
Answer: 17.81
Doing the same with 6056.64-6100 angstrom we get 18.77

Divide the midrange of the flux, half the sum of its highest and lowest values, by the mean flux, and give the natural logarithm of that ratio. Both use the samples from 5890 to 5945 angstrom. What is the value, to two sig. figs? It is -0.023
